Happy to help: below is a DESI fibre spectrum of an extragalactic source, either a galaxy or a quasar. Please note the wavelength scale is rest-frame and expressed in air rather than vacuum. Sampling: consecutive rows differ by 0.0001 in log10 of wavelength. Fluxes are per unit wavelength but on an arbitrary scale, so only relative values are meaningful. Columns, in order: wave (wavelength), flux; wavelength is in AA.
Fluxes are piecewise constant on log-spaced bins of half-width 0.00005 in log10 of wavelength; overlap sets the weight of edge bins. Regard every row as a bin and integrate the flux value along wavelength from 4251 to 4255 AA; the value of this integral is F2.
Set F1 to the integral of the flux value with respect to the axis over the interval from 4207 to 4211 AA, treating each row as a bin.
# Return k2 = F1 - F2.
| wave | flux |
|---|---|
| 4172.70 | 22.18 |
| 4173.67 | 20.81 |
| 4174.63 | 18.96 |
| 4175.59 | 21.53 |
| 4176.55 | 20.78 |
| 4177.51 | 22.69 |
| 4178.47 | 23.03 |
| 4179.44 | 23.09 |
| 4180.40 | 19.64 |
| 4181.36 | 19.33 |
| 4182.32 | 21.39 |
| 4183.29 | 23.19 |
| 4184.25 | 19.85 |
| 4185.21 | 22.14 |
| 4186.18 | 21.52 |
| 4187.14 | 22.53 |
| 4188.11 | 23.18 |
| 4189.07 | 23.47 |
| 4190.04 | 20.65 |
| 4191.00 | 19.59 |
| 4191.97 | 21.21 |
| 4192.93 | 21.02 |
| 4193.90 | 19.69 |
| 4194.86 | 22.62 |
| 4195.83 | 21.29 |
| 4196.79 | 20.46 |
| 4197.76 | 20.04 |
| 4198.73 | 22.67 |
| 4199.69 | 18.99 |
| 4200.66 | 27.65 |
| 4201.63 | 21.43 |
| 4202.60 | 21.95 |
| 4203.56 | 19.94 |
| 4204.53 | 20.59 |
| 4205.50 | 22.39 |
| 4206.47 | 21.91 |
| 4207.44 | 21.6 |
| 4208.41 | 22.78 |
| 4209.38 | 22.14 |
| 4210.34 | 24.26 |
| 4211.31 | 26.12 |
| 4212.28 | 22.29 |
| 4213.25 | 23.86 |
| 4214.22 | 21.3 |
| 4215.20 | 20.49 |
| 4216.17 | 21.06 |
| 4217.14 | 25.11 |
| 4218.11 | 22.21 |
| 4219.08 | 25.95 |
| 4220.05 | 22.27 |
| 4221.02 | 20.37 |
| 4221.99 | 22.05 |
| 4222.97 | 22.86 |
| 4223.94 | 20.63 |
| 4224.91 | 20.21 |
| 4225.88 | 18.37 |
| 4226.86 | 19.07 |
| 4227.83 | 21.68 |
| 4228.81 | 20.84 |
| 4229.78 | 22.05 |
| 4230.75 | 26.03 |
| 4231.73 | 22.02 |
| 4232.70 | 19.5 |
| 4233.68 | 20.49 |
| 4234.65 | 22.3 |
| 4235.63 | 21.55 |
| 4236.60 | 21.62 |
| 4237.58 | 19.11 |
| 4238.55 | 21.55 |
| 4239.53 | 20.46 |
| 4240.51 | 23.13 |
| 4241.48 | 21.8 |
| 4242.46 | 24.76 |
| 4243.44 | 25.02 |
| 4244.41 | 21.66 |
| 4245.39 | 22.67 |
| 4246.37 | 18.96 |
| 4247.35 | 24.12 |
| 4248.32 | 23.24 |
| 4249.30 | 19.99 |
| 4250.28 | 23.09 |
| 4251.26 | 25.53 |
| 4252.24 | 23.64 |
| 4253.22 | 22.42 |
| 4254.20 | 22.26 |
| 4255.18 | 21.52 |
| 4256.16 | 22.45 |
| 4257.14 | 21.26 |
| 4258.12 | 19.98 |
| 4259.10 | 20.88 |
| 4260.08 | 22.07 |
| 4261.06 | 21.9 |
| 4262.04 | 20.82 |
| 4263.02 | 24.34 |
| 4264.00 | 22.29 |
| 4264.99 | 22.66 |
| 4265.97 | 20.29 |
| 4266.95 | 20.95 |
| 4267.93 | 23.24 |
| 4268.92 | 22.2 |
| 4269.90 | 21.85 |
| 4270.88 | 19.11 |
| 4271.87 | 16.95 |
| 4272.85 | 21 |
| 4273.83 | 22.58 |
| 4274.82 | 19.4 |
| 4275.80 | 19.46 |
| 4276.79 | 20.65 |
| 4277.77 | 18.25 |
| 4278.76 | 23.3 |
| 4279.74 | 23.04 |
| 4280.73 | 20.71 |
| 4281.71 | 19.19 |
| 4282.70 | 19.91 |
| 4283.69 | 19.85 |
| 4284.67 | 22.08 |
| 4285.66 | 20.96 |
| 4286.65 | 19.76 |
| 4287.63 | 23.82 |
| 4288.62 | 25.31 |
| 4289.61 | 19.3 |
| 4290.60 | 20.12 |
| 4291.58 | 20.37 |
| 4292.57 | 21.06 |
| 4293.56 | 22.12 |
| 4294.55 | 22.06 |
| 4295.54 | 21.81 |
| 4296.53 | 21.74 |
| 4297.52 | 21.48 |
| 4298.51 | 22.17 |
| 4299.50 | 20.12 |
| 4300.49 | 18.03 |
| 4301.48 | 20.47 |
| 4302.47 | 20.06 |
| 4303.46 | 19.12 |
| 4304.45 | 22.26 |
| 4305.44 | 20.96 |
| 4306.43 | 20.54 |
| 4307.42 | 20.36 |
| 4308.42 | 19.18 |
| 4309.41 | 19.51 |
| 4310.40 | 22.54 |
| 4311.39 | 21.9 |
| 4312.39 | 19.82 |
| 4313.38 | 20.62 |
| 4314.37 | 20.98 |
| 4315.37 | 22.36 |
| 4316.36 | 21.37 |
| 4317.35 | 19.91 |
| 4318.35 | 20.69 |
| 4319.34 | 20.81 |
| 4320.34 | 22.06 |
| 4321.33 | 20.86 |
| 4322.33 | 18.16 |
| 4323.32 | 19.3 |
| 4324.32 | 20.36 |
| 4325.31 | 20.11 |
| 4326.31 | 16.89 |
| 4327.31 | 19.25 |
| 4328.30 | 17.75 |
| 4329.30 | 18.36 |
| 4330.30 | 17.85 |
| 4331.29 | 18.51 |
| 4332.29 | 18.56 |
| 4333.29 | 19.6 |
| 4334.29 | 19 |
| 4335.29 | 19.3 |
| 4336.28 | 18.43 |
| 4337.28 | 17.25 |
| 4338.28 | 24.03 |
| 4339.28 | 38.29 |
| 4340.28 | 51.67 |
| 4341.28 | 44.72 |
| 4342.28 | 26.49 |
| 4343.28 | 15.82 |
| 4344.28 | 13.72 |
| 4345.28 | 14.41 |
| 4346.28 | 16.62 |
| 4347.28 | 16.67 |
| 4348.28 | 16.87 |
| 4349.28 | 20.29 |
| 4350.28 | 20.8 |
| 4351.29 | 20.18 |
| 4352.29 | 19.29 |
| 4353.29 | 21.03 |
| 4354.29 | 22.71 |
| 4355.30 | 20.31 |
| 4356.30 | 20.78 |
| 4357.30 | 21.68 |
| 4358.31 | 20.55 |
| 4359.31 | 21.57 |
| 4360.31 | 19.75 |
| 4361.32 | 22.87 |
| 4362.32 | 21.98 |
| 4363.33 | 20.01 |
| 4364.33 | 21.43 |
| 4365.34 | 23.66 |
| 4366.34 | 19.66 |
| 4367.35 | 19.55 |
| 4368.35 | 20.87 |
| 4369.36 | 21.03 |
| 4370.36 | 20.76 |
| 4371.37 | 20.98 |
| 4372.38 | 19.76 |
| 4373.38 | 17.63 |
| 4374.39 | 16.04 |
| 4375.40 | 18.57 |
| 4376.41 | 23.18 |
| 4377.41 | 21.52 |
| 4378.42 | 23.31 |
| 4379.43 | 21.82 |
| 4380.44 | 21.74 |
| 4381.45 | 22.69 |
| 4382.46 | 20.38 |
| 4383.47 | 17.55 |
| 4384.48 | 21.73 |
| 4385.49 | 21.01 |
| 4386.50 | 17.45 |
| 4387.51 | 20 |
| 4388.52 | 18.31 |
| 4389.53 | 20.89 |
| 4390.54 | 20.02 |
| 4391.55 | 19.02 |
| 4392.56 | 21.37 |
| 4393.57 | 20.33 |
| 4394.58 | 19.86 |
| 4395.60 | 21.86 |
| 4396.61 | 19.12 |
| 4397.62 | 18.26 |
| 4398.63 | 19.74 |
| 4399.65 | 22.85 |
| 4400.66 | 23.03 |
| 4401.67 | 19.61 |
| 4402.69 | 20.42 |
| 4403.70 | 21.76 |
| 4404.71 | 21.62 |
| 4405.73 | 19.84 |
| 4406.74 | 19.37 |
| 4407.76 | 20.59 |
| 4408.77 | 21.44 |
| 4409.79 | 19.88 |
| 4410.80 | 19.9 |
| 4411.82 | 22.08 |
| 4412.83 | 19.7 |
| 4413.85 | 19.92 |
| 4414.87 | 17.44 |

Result -1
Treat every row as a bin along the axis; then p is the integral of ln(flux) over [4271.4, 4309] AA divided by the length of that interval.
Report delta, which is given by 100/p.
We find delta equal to 33.0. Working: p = 3.03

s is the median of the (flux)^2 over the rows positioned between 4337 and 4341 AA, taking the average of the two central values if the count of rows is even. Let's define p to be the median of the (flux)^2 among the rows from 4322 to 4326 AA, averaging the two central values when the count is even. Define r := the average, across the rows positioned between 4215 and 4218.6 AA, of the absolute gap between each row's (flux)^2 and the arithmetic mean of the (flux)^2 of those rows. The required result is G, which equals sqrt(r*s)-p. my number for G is -127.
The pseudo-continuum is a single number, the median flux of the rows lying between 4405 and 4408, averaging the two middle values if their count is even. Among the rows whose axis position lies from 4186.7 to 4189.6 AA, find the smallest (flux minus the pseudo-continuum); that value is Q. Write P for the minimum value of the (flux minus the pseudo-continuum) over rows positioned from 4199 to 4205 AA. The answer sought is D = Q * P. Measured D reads -2.29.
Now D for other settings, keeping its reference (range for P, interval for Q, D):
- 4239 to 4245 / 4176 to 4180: 0.58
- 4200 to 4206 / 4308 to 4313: -0.07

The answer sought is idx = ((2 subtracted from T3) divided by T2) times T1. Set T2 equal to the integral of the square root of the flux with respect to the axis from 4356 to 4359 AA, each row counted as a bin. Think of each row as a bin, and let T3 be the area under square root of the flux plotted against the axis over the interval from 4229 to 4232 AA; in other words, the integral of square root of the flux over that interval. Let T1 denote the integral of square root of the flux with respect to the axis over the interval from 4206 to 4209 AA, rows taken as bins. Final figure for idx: 12.7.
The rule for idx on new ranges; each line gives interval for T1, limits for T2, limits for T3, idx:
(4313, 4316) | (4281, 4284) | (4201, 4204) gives 12.4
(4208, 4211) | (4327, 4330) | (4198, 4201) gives 13.8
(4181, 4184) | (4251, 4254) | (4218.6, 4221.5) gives 11.3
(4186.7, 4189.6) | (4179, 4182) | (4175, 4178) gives 12.1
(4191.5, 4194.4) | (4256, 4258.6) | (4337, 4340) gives 15.4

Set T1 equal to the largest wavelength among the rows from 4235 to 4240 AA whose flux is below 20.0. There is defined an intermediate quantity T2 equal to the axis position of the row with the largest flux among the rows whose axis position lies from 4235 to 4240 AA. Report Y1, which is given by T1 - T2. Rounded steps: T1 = 4237.58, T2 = 4236.60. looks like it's 1.0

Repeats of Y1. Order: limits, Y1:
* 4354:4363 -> -1.0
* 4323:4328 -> 3.0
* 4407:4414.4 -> 2.0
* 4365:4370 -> 2.0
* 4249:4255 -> -2.0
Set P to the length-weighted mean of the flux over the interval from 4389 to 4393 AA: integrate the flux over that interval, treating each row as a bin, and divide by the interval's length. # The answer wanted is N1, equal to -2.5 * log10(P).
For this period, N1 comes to -3.27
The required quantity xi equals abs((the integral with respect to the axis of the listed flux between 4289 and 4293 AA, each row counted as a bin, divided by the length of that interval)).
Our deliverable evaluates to 20.4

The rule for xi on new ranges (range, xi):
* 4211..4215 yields 23.0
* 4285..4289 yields 22.4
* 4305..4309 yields 20.2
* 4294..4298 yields 21.8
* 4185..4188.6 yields 22.3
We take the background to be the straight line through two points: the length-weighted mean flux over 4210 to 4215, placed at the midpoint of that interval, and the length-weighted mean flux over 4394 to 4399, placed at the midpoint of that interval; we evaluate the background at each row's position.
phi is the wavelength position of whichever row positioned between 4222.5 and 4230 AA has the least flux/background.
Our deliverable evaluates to 4225.88 AA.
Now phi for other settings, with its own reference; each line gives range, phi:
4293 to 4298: 4297.52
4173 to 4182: 4174.63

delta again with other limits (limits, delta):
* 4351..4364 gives 32.9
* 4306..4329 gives 33.3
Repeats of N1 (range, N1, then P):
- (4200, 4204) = -3.39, 22.6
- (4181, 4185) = -3.31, 21.1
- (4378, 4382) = -3.37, 22.3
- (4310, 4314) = -3.32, 21.2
